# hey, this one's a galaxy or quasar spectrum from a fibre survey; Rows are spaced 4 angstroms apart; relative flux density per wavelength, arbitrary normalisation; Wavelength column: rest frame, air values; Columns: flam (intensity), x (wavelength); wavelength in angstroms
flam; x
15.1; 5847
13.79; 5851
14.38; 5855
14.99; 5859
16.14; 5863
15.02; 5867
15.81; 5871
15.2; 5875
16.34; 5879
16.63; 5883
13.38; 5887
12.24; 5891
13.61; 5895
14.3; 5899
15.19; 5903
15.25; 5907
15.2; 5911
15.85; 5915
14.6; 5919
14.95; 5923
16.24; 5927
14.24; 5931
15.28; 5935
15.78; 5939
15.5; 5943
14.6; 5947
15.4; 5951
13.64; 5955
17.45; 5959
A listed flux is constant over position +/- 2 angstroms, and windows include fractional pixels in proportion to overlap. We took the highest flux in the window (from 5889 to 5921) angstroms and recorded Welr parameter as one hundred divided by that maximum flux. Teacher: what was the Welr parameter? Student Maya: 6.31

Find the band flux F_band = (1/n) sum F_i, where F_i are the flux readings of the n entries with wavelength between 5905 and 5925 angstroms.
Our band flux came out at 15.2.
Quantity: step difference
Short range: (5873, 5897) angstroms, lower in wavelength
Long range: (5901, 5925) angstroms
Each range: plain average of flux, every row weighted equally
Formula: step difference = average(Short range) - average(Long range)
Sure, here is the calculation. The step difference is -0.61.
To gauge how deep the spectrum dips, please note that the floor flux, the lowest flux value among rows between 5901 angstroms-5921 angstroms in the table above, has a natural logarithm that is 2.68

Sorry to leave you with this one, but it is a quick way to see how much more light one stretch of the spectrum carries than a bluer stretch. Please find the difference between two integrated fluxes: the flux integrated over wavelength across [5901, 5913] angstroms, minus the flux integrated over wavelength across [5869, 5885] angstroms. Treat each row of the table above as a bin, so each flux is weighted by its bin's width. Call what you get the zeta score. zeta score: -73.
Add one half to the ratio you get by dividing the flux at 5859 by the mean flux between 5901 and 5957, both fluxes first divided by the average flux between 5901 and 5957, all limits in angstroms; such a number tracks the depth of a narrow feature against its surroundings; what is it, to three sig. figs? 1.49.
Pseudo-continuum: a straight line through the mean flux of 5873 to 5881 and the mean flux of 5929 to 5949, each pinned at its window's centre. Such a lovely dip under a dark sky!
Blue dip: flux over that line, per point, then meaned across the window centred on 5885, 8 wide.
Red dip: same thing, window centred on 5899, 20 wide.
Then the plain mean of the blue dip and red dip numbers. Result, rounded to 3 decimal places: 0.933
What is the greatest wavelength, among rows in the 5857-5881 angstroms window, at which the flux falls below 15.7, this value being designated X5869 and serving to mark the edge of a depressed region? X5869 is 5875 angstroms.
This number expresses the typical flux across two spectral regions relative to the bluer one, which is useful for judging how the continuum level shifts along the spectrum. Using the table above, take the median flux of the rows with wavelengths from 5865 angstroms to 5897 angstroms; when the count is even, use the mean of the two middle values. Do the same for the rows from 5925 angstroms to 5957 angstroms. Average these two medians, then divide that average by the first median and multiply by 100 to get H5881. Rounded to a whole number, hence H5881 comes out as 101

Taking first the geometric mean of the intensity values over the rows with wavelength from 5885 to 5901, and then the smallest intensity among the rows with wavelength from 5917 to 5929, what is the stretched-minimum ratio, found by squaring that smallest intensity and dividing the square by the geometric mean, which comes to 16.0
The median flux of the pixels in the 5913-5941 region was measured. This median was 15.3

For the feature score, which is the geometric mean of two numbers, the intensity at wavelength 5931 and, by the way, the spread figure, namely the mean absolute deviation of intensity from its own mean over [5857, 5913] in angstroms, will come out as 3.6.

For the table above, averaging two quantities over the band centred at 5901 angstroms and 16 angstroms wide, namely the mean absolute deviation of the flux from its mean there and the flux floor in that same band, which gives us 7.12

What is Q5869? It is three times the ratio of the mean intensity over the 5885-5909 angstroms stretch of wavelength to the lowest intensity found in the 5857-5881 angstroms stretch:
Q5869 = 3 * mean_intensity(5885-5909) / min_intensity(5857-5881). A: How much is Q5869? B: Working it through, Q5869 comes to 2.80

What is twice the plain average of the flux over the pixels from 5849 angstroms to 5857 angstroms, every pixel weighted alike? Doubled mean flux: 28.2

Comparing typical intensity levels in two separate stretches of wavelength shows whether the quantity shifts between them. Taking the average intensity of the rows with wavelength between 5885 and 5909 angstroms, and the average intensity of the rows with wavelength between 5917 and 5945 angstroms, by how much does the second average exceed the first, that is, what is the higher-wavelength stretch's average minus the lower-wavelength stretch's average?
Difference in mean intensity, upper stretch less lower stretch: 1.2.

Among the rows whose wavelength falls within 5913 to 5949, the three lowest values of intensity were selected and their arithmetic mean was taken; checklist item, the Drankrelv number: 14.5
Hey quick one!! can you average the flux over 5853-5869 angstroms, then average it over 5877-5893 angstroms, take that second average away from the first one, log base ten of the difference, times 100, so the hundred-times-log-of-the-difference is -31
